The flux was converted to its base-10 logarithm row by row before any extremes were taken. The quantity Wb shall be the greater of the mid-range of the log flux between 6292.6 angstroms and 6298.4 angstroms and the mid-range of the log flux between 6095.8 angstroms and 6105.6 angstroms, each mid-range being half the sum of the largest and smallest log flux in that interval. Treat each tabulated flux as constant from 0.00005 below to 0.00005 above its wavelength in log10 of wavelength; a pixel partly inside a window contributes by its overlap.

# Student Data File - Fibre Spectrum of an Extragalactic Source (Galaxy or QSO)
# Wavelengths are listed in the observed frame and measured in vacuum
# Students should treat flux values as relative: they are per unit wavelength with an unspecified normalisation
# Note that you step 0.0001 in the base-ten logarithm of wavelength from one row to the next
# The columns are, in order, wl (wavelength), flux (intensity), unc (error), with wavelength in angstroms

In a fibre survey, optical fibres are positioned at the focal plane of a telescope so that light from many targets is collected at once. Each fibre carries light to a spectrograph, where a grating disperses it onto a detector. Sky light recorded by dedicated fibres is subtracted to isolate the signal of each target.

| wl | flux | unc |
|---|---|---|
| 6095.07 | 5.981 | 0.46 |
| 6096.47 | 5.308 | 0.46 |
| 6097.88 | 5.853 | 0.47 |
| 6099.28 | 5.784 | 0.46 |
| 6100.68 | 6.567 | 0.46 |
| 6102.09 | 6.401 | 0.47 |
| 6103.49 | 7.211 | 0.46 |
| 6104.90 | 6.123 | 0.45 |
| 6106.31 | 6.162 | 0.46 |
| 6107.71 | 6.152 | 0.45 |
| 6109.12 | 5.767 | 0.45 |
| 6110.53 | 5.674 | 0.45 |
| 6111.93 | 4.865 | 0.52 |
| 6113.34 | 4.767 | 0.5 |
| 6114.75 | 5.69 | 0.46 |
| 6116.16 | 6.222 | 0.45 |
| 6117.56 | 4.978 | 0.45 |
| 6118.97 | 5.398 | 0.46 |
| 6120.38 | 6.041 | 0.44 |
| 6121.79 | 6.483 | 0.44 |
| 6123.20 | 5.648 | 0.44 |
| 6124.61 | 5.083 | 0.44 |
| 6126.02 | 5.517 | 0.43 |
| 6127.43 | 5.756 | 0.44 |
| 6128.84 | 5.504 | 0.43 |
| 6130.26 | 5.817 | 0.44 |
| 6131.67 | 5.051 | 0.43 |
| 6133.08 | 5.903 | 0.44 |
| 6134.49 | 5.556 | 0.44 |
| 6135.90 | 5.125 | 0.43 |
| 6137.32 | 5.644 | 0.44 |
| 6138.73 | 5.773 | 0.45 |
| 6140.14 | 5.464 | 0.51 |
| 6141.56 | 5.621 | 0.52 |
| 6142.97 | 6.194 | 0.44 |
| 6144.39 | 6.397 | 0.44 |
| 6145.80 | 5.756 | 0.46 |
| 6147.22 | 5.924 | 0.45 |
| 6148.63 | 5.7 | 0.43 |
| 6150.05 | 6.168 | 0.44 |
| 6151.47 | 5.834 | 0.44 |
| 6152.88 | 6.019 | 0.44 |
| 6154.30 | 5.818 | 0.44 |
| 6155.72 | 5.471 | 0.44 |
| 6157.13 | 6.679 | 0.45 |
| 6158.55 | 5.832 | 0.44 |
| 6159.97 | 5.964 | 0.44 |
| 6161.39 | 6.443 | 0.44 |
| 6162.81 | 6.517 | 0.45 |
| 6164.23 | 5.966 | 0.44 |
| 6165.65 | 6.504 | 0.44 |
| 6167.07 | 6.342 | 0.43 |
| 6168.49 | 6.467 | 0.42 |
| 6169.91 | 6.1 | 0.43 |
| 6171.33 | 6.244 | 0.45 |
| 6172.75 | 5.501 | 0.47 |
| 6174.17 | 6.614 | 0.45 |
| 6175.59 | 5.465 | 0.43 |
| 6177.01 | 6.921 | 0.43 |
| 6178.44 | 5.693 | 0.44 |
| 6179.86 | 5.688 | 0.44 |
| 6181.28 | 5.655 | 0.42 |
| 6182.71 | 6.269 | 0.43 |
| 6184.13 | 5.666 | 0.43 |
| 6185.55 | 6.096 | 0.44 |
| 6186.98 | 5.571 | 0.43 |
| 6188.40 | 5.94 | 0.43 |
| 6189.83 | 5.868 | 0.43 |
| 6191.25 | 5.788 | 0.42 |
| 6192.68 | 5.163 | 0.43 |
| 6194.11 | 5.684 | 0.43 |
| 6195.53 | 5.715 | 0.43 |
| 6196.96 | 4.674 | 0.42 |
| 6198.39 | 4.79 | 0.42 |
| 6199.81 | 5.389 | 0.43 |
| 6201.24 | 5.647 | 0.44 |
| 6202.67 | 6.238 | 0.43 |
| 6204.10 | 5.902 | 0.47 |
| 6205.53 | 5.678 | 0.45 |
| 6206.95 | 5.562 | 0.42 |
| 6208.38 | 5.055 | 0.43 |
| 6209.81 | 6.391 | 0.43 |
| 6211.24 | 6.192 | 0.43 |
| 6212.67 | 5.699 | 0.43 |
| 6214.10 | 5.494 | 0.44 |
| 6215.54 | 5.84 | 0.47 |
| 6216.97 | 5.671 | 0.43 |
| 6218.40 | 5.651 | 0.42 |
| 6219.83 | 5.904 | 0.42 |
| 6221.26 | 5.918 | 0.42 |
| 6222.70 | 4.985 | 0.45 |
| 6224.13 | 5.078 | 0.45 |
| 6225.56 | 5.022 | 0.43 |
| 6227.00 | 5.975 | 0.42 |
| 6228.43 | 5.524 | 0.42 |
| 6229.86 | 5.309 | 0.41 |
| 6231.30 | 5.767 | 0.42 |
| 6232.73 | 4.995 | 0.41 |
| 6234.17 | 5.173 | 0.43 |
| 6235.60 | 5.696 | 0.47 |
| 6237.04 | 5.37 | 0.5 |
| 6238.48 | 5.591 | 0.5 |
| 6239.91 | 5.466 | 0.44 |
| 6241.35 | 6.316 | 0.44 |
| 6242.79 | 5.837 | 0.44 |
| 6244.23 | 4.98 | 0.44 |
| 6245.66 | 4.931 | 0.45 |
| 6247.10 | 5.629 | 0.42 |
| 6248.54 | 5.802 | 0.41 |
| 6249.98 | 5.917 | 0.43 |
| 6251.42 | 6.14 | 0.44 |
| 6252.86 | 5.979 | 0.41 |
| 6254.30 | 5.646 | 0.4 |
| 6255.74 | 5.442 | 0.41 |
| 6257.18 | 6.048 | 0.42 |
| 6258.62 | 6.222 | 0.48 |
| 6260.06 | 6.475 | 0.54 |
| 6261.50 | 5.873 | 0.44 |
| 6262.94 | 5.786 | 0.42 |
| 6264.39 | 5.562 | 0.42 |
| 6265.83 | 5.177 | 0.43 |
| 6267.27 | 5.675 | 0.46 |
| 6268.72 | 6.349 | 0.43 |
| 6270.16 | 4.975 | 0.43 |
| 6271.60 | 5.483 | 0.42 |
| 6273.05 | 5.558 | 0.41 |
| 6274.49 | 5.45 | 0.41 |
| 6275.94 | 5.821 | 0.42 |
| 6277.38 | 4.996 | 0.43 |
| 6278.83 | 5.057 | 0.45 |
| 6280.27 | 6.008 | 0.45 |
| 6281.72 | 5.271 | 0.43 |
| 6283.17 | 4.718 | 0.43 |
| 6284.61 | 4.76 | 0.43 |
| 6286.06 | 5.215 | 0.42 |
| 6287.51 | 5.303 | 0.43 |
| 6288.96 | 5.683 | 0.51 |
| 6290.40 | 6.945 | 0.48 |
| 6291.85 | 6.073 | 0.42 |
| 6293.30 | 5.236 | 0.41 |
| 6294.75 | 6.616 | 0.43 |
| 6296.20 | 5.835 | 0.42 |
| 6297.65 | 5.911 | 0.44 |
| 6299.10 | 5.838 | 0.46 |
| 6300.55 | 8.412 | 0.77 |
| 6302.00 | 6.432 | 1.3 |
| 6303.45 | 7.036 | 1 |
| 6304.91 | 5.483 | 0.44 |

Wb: 0.791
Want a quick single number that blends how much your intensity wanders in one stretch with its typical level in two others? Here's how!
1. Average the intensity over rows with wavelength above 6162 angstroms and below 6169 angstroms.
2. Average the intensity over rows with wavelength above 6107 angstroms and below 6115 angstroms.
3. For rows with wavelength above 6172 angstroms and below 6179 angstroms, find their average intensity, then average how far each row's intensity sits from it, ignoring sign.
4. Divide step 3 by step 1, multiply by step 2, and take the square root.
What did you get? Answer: 0.71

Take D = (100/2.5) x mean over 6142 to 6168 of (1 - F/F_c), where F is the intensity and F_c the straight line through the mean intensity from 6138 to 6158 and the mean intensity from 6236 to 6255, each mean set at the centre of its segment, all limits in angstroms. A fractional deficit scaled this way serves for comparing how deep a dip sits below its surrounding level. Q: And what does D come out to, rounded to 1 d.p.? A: -1.3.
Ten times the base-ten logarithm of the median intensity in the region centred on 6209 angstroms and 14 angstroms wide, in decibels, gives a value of 7.61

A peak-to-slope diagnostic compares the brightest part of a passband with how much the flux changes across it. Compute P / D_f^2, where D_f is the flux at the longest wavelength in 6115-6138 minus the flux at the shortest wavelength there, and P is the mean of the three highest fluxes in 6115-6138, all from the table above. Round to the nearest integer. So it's 19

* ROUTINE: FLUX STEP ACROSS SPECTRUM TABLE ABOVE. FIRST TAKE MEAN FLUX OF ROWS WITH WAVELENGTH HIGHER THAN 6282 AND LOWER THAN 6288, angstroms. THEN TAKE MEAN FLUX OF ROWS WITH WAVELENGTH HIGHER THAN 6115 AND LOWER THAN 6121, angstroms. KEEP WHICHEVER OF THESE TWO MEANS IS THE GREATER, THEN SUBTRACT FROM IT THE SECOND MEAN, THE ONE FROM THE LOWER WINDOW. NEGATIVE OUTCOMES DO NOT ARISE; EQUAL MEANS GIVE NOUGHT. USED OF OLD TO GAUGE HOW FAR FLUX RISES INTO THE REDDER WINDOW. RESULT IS 0.00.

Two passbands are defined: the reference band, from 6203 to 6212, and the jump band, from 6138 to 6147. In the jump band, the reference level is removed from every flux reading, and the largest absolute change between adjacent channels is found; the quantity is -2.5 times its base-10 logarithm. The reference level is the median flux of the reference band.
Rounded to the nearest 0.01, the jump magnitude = 0.48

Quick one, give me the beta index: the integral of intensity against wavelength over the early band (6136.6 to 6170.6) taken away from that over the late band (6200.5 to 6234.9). -12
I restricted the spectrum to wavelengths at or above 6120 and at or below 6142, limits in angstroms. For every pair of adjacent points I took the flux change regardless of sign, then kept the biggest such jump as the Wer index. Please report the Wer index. 0.85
